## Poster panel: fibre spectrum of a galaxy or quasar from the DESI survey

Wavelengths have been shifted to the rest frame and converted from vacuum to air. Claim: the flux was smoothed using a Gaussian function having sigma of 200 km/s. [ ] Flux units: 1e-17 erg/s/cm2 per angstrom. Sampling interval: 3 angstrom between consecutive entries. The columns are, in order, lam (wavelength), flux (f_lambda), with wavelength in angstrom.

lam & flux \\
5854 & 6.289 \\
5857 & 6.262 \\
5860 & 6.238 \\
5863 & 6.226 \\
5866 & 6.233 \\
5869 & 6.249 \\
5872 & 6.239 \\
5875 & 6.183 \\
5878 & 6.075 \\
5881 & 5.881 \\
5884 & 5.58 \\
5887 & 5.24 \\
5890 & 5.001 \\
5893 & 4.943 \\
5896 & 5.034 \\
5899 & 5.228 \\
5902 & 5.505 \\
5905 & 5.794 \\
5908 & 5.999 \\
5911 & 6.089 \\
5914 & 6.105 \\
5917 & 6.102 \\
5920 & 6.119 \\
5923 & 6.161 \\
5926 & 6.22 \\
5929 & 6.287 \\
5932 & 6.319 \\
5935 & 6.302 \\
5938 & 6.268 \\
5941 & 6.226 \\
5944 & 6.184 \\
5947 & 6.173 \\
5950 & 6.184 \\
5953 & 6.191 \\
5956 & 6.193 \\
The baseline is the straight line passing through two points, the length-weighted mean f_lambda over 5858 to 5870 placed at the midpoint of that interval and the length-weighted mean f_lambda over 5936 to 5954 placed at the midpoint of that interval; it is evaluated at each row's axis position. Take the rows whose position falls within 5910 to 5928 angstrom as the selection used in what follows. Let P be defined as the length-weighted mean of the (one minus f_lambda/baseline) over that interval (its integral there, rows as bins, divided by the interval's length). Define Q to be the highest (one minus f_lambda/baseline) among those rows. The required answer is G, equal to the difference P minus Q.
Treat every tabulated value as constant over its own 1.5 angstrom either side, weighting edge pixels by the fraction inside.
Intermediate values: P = 0.01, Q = 0.021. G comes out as -0.008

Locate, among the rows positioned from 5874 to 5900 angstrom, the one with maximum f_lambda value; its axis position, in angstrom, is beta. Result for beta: 5875 angstrom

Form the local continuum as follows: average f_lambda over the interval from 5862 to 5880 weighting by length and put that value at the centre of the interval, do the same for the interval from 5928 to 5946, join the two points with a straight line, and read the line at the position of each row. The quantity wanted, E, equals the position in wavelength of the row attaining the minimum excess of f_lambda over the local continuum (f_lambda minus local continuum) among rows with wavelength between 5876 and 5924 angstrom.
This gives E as 5893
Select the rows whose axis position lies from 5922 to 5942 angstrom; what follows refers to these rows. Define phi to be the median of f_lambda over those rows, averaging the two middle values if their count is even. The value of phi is 6.27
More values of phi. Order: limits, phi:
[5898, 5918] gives 6.00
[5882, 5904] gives 5.23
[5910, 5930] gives 6.12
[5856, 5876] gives 6.24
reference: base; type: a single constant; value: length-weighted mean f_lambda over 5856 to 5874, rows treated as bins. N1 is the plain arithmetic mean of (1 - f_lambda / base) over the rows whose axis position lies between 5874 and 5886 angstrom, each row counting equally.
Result 0.05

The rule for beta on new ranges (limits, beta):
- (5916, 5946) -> 5932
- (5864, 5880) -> 5869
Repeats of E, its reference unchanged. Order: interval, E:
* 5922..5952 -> 5947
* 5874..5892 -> 5890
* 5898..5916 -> 5899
